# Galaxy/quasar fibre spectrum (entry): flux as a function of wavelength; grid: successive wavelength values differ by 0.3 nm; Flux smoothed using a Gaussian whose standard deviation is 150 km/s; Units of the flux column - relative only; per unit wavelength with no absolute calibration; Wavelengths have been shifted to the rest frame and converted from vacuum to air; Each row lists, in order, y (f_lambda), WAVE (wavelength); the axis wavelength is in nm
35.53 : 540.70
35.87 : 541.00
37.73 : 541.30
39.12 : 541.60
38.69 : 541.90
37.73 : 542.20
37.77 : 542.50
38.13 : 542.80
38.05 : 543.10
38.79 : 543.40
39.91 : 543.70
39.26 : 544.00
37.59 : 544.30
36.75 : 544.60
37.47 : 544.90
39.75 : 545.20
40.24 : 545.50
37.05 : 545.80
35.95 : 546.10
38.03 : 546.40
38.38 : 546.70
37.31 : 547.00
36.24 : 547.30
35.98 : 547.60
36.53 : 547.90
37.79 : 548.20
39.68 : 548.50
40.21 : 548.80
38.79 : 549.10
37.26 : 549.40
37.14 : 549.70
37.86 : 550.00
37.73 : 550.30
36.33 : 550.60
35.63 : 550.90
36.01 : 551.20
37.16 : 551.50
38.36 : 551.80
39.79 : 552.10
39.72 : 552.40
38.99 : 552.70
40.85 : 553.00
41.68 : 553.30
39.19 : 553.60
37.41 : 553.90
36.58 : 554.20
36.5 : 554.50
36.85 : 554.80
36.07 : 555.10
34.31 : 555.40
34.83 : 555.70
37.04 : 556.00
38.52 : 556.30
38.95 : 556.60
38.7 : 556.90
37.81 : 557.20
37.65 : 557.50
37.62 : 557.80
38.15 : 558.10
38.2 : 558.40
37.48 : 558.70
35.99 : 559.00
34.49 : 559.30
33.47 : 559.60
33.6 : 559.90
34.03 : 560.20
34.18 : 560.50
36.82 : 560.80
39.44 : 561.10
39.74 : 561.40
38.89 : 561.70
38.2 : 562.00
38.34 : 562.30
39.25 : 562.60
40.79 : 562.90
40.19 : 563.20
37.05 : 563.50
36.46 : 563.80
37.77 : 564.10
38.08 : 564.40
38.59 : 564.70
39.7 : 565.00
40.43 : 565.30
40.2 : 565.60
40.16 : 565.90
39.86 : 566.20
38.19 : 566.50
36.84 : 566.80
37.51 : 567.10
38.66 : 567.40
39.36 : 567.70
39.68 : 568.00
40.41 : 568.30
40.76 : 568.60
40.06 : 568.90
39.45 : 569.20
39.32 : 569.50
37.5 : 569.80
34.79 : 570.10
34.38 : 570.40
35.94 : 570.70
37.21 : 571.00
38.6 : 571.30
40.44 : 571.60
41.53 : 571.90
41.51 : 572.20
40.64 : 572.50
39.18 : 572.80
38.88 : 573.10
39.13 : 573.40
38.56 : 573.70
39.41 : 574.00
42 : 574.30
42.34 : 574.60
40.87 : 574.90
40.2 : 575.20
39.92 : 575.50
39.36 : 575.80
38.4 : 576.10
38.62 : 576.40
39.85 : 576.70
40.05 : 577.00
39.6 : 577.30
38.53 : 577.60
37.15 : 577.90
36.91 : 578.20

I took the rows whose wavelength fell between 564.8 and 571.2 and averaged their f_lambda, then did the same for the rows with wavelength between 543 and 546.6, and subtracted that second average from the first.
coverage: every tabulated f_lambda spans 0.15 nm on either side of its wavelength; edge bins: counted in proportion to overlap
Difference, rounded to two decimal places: 0.35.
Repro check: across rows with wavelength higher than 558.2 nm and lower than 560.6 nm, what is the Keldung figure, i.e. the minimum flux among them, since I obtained 33.47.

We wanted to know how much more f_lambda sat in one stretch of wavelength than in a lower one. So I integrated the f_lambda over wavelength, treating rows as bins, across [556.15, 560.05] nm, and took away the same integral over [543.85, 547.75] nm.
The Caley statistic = -3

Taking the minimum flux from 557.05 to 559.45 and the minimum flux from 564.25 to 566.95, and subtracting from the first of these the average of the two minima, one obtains -1.2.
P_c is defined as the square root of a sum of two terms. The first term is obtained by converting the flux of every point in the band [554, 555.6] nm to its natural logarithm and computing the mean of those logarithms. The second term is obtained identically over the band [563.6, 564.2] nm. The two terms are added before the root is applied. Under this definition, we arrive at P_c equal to 2.683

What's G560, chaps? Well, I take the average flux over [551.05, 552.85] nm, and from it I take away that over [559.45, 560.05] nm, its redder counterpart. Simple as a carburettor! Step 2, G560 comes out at 4.8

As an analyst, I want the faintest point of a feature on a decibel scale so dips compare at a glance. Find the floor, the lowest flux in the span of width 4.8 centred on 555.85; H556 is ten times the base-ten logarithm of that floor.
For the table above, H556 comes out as 15.4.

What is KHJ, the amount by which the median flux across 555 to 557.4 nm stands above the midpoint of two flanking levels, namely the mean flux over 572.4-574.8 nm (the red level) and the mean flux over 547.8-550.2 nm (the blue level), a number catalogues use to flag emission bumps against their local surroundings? -1.7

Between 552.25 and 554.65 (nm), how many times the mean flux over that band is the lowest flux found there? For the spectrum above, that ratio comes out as 0.939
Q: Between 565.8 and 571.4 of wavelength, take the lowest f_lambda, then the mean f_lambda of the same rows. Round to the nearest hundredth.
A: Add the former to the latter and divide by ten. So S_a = 7.27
